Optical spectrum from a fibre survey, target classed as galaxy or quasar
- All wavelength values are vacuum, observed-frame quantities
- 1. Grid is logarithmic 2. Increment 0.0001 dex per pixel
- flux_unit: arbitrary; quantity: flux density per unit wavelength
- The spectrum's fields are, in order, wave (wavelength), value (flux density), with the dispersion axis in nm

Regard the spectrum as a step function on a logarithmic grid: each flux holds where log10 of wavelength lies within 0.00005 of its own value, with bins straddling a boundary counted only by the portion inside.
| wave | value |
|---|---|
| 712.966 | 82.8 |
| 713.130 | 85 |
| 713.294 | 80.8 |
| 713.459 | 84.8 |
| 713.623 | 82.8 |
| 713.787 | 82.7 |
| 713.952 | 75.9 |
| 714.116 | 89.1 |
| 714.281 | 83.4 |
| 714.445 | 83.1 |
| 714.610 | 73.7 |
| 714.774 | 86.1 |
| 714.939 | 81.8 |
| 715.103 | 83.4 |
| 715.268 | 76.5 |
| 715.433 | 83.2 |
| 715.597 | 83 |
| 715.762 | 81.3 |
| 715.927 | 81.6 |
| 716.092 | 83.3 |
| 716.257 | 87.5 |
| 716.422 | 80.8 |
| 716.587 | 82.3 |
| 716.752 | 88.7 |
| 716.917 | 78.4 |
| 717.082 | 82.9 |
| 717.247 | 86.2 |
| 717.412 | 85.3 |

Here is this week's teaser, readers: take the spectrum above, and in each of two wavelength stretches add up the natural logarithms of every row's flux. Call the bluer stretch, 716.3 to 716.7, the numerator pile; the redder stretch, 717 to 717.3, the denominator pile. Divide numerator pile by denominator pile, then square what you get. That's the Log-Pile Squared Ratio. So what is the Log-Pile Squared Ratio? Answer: 0.98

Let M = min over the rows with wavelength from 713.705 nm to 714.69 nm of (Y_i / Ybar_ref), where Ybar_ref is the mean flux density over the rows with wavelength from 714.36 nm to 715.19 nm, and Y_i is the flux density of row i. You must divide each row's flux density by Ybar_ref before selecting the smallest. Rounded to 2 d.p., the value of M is 0.90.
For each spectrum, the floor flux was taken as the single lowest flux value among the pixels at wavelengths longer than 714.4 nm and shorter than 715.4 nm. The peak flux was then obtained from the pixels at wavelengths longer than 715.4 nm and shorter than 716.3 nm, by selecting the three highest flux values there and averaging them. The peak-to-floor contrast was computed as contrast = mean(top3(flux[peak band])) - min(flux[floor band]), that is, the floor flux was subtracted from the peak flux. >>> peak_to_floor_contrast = 11.0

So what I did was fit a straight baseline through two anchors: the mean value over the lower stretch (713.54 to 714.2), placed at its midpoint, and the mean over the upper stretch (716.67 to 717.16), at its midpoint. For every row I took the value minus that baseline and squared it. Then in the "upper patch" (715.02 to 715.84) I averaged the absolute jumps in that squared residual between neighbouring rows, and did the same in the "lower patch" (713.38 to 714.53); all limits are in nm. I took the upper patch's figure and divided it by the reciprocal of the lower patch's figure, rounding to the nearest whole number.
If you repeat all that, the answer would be 344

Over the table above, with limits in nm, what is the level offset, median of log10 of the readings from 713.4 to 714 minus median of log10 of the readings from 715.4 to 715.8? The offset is -0.0013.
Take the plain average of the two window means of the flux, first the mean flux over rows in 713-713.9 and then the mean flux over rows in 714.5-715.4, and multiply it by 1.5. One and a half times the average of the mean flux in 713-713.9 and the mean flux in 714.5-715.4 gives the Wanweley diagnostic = 122.6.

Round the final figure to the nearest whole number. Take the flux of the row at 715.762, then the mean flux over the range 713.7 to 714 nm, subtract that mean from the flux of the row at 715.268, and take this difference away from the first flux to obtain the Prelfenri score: 84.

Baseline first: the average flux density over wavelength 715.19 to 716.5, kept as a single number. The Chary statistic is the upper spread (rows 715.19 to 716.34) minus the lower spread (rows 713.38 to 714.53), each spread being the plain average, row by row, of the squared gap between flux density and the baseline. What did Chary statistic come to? -5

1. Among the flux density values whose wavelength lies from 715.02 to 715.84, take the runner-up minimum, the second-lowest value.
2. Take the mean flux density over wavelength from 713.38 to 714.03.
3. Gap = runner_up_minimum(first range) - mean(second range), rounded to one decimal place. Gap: -0.3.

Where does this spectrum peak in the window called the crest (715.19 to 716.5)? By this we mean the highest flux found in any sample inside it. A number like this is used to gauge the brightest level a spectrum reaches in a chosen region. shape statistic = 87.5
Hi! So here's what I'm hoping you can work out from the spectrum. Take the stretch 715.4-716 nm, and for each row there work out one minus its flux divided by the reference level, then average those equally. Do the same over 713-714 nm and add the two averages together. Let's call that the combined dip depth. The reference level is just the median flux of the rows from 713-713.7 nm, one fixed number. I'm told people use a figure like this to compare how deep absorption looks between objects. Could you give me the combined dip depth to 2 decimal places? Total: 0.04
